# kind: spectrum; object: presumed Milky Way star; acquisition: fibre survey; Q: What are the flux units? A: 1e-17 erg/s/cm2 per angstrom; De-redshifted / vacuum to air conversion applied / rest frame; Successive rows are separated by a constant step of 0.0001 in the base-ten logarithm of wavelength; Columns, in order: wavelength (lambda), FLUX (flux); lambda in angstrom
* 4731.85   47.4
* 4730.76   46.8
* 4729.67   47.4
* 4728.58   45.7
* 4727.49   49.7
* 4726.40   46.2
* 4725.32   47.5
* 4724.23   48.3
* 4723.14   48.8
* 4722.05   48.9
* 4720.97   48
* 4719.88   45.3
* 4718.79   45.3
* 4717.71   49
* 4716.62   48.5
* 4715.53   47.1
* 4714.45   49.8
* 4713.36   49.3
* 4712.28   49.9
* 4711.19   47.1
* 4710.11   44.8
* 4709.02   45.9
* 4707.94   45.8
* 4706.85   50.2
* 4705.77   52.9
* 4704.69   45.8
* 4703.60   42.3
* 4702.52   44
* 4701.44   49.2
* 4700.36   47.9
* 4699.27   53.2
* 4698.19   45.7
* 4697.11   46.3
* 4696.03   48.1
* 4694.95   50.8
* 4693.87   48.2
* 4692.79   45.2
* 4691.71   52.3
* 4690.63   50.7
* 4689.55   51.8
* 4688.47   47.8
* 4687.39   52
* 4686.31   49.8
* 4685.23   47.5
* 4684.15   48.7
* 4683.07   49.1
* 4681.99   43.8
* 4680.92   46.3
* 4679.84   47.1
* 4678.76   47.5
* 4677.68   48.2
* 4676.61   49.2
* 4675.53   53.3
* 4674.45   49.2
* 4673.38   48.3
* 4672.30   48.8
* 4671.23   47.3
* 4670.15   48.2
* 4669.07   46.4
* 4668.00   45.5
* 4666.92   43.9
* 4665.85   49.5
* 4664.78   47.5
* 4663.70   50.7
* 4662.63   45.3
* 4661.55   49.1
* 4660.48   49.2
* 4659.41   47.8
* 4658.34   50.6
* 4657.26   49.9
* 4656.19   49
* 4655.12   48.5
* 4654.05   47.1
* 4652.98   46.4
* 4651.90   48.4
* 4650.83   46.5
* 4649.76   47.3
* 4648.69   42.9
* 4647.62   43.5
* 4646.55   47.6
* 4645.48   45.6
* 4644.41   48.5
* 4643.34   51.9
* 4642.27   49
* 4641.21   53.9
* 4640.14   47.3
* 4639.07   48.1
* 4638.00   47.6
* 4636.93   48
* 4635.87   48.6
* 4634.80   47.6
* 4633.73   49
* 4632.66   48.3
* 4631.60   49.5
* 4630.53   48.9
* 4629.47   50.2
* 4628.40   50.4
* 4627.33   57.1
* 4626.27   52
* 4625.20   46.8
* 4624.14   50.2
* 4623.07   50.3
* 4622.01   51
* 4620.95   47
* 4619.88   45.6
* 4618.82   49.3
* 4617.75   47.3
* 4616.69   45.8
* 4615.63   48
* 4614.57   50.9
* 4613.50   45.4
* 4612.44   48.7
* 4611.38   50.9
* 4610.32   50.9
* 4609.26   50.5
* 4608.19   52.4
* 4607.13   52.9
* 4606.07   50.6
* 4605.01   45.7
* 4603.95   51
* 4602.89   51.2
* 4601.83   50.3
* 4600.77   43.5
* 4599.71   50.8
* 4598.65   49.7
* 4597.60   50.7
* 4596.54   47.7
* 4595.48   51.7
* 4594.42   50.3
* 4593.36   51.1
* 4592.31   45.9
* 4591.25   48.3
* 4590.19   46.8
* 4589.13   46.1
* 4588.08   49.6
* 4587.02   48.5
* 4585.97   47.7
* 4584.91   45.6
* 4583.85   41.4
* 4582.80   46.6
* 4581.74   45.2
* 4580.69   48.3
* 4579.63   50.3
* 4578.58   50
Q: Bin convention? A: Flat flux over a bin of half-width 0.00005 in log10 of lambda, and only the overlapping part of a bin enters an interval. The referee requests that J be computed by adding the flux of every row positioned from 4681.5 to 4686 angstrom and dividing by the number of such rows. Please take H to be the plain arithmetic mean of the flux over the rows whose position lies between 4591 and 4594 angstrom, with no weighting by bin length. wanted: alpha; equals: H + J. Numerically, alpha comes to 96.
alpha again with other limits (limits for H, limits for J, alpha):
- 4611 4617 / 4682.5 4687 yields 97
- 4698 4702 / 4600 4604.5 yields 98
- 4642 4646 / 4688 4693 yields 98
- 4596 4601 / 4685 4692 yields 99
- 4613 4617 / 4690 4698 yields 96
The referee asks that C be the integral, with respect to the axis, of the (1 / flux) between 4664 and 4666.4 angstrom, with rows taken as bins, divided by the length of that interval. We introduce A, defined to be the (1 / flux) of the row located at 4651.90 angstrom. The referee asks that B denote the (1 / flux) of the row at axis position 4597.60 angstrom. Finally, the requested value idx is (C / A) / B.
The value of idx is 50.5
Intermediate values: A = 0.0207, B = 0.0197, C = 0.0206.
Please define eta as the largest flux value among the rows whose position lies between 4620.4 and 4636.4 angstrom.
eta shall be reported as 57.1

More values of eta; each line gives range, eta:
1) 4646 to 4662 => 50.6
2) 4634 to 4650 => 53.9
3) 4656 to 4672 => 50.7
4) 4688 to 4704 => 53.2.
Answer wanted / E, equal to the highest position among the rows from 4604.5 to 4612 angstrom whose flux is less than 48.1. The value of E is 4605.01 angstrom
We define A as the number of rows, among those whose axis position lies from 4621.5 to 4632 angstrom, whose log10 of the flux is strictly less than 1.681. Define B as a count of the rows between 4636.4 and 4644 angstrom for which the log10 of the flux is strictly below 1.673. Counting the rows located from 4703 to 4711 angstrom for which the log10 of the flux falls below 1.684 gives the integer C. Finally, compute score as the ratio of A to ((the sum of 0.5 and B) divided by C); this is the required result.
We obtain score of 10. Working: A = 1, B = 0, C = 5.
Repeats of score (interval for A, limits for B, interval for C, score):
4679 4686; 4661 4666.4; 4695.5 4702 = 11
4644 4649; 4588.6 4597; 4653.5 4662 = 2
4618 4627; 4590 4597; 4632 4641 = 7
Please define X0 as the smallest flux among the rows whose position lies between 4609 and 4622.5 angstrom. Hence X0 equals 45.4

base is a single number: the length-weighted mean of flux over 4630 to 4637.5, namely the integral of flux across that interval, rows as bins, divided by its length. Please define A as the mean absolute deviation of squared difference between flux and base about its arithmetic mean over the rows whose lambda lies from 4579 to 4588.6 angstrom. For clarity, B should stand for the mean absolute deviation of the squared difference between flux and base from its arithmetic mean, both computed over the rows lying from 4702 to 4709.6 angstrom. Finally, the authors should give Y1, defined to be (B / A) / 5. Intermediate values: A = 10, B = 10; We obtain 0.20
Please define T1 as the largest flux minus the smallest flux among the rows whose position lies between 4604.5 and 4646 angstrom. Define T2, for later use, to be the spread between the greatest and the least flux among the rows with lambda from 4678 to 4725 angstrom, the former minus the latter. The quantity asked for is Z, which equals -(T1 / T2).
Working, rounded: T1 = 11.7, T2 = 10.9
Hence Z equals -1.1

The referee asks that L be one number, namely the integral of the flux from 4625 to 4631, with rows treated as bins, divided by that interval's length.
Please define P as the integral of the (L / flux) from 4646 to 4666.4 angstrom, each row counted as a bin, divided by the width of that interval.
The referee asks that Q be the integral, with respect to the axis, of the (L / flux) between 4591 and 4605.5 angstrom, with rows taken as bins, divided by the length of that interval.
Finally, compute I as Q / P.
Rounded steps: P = 1.074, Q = 1.04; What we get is 0.97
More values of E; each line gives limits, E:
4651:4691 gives 4688.47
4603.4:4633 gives 4625.20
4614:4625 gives 4620.95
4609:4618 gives 4617.75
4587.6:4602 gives 4600.77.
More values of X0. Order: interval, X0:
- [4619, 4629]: 45.6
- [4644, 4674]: 42.9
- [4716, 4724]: 45.3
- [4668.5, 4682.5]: 43.8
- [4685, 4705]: 42.3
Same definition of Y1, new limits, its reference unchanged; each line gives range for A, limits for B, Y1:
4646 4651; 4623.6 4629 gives 0.34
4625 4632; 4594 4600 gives 0.03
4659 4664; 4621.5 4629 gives 0.96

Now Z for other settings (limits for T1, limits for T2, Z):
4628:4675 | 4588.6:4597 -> -1.9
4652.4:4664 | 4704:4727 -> -0.7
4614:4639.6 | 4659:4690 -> -1.2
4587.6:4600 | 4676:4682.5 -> -1.1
